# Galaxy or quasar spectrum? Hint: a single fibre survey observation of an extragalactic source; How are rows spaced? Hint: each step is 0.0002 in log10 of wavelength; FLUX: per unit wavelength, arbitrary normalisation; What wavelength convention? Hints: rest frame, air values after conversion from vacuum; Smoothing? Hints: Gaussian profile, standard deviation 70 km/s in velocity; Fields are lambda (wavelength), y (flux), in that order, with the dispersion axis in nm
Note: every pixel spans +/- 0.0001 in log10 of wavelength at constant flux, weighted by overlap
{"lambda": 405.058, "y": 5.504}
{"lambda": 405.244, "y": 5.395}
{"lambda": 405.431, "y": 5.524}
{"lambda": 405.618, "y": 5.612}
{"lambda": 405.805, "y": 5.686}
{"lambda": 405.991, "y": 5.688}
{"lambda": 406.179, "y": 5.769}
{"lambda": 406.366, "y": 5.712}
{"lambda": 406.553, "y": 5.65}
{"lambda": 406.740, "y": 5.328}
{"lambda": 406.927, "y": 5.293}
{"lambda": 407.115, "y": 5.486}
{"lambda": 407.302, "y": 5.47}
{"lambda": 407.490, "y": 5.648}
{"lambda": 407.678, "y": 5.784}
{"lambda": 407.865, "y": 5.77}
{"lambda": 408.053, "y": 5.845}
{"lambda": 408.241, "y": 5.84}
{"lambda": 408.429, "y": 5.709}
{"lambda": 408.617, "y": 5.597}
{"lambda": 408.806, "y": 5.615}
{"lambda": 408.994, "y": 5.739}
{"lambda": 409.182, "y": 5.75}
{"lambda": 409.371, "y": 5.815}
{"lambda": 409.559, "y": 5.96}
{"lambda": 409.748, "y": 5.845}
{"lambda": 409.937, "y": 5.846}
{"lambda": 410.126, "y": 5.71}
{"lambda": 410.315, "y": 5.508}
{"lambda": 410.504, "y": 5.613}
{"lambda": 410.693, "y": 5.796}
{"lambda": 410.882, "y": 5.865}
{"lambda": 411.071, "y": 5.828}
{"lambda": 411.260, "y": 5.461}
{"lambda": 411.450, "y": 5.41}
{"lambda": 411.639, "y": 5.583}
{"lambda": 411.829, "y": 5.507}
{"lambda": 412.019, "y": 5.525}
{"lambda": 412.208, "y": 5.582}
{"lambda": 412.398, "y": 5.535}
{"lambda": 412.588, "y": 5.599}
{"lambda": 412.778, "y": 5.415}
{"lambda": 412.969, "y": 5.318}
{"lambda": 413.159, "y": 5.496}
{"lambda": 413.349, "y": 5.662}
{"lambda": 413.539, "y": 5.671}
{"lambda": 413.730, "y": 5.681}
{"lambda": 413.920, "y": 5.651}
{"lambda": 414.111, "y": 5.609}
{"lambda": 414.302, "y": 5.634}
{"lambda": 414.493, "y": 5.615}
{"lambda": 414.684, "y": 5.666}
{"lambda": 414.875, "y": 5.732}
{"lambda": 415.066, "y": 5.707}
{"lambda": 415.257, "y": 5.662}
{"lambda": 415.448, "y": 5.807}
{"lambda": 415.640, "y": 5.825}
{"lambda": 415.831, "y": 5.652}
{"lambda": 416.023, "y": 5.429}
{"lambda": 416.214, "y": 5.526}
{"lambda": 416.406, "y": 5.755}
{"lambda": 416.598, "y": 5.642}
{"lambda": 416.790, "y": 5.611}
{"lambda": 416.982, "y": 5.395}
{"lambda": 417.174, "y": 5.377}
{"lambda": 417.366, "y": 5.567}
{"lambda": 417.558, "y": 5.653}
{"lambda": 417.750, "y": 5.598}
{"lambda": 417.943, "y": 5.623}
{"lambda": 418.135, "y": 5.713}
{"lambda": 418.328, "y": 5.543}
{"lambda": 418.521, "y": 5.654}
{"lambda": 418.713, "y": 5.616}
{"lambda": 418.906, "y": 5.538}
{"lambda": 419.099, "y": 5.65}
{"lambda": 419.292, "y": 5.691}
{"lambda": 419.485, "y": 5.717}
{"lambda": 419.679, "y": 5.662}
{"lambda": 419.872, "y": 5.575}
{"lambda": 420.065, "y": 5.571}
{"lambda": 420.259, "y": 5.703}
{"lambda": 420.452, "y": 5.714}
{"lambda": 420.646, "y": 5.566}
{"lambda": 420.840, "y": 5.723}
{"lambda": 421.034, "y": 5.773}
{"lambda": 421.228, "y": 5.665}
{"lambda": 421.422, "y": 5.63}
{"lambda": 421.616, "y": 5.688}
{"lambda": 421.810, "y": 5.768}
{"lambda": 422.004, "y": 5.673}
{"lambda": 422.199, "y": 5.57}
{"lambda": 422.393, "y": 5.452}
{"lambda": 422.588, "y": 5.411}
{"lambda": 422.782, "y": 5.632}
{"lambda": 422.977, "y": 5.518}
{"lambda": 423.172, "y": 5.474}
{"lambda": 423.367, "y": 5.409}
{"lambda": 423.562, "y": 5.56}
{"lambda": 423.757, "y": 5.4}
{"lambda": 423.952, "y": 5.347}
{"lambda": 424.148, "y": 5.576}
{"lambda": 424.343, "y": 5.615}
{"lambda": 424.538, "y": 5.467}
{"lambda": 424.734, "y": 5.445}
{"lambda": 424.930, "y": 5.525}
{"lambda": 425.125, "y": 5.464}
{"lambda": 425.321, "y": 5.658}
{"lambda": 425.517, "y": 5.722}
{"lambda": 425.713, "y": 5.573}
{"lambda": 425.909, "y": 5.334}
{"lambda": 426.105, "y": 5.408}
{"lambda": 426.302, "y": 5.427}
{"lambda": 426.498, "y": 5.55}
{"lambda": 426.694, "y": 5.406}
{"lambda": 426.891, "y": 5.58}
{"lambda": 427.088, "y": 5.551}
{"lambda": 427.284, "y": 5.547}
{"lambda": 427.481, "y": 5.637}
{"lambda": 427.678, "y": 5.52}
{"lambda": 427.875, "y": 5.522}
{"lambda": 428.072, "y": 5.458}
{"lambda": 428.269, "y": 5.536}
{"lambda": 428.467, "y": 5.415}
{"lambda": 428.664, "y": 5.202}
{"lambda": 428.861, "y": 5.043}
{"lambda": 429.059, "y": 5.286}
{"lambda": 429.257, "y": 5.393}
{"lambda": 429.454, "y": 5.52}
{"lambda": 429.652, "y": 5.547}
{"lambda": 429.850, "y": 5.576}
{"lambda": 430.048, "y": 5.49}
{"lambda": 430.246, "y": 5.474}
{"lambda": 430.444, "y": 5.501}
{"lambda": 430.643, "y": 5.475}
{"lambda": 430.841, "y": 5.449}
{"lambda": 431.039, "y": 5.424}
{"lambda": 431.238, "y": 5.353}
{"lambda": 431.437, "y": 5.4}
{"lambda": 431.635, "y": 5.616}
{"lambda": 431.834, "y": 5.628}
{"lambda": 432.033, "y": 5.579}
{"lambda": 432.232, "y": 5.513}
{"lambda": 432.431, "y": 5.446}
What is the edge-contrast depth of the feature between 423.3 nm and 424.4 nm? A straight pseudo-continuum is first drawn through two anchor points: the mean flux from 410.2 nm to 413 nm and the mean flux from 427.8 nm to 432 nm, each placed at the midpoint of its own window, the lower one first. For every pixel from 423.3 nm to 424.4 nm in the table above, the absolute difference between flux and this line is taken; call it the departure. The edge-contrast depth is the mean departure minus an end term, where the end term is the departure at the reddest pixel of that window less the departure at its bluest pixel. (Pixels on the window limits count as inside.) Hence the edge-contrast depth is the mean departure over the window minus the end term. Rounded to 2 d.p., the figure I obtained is 0.05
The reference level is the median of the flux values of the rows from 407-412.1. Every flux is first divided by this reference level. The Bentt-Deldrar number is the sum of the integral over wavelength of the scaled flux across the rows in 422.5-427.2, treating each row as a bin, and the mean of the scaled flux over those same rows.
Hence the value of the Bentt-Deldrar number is 5.49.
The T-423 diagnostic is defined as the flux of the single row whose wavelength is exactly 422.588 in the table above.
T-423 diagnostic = 5.411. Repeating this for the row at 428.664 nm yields 5.202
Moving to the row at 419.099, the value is 5.65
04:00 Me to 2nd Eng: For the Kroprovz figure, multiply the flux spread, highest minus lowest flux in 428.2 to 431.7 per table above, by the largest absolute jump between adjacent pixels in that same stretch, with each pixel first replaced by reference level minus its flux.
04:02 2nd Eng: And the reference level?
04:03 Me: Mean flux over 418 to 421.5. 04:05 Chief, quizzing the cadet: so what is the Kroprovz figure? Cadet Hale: 0.14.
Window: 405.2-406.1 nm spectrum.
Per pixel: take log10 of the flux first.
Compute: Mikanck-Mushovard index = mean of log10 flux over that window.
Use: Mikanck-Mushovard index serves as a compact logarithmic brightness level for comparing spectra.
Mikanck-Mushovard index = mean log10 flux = 0.747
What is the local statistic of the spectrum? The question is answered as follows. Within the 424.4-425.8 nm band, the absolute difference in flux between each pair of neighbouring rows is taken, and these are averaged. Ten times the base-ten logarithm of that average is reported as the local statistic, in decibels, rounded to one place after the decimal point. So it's -10.2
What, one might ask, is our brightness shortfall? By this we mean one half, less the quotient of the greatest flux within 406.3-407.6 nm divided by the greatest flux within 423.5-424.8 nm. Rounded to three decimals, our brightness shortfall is -0.517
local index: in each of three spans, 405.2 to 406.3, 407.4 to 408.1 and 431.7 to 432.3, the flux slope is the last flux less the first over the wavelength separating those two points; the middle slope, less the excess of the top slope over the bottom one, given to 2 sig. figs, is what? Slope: 1.0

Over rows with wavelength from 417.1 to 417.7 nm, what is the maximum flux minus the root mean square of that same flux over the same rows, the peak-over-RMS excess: 0.119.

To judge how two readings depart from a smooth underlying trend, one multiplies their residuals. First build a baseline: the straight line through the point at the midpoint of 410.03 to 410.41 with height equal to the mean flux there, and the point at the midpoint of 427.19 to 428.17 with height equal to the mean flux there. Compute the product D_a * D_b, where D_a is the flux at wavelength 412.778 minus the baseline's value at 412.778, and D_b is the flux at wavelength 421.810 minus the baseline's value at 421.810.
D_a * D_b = -0.038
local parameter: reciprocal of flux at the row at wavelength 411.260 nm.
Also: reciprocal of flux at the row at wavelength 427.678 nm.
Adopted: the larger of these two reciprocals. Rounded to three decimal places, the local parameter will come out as 0.183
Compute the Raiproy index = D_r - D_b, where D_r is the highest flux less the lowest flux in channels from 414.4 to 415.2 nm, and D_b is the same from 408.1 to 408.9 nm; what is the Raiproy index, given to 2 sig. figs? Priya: -0.13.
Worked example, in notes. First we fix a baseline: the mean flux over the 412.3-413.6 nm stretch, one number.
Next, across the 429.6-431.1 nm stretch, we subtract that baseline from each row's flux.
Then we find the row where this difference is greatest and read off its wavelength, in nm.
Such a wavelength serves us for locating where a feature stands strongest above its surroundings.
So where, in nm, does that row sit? 429.850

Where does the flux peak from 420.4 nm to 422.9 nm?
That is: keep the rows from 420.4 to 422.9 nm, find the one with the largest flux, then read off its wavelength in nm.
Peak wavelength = 421.034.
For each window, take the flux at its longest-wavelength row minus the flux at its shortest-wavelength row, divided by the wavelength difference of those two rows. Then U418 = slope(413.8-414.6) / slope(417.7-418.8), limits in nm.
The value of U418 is -3.4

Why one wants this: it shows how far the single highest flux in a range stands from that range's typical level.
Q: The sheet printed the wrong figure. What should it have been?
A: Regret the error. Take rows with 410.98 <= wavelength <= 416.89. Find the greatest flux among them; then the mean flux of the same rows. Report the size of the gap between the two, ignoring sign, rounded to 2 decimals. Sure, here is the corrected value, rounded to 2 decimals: 0.22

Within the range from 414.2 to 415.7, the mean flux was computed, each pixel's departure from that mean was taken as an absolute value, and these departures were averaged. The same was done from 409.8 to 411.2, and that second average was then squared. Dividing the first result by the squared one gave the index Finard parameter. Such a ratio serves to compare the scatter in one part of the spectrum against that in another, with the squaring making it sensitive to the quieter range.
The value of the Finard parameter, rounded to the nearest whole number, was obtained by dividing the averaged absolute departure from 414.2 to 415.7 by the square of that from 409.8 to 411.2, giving 5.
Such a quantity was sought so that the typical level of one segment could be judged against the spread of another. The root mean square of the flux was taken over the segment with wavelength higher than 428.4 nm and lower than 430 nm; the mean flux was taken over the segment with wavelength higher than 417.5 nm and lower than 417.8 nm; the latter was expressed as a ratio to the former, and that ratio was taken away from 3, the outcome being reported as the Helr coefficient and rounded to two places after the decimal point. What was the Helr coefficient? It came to 1.95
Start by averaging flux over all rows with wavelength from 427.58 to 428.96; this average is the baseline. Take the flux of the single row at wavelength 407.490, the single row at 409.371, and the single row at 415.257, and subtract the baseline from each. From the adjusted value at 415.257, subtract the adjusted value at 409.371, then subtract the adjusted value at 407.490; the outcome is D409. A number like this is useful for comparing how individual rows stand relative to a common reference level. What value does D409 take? -0.4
